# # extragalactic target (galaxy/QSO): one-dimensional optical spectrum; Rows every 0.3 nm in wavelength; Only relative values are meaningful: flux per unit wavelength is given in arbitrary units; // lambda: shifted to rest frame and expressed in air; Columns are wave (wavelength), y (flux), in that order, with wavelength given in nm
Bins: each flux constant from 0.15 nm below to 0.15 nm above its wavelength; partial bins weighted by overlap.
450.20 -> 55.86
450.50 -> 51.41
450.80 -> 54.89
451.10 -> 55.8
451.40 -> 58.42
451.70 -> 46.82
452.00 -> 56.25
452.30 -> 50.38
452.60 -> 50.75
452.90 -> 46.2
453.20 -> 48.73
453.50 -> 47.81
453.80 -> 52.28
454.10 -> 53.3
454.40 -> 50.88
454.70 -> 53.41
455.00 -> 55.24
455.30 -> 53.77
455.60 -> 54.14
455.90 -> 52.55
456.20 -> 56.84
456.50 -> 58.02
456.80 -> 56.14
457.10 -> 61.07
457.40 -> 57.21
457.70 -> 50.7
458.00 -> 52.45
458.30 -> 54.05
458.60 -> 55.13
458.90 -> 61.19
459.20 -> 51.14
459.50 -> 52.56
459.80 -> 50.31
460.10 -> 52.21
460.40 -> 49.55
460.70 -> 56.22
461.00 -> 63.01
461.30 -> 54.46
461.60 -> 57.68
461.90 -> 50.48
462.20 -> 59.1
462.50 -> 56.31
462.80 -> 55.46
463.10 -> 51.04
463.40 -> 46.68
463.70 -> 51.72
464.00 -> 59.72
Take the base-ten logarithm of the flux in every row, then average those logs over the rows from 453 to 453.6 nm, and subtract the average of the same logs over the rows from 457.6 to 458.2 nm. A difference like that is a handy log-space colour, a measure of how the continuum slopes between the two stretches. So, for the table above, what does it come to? -0.03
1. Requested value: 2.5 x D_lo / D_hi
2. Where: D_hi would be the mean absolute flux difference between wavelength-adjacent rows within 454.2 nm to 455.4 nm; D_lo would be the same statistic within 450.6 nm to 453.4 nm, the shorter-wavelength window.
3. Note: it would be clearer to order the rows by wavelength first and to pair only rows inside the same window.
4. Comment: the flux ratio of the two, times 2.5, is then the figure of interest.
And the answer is 6.1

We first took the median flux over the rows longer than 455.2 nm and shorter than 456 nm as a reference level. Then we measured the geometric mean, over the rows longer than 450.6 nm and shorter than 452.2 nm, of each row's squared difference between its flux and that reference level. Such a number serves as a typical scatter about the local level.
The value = 8.0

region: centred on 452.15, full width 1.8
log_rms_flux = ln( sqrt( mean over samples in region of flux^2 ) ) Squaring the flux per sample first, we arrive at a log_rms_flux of 3.94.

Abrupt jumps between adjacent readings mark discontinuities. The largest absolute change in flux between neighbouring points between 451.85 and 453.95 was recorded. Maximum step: 5.9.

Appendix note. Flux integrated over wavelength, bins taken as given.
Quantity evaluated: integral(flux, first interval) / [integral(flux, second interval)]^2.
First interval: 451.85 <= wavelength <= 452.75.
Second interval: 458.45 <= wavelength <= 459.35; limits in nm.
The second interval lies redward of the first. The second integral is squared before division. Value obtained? 0.0187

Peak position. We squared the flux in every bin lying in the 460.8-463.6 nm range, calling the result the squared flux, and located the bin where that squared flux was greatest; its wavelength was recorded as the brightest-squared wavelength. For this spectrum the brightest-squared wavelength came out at 461.00 nm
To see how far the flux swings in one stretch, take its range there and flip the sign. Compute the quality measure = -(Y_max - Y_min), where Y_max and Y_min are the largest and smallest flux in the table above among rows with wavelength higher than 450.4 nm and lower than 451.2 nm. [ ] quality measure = -4.4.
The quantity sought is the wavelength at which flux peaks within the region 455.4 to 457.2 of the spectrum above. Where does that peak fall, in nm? 457.10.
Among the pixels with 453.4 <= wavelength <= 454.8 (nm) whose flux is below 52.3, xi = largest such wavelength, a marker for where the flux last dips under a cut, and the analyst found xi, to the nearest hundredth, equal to 454.40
